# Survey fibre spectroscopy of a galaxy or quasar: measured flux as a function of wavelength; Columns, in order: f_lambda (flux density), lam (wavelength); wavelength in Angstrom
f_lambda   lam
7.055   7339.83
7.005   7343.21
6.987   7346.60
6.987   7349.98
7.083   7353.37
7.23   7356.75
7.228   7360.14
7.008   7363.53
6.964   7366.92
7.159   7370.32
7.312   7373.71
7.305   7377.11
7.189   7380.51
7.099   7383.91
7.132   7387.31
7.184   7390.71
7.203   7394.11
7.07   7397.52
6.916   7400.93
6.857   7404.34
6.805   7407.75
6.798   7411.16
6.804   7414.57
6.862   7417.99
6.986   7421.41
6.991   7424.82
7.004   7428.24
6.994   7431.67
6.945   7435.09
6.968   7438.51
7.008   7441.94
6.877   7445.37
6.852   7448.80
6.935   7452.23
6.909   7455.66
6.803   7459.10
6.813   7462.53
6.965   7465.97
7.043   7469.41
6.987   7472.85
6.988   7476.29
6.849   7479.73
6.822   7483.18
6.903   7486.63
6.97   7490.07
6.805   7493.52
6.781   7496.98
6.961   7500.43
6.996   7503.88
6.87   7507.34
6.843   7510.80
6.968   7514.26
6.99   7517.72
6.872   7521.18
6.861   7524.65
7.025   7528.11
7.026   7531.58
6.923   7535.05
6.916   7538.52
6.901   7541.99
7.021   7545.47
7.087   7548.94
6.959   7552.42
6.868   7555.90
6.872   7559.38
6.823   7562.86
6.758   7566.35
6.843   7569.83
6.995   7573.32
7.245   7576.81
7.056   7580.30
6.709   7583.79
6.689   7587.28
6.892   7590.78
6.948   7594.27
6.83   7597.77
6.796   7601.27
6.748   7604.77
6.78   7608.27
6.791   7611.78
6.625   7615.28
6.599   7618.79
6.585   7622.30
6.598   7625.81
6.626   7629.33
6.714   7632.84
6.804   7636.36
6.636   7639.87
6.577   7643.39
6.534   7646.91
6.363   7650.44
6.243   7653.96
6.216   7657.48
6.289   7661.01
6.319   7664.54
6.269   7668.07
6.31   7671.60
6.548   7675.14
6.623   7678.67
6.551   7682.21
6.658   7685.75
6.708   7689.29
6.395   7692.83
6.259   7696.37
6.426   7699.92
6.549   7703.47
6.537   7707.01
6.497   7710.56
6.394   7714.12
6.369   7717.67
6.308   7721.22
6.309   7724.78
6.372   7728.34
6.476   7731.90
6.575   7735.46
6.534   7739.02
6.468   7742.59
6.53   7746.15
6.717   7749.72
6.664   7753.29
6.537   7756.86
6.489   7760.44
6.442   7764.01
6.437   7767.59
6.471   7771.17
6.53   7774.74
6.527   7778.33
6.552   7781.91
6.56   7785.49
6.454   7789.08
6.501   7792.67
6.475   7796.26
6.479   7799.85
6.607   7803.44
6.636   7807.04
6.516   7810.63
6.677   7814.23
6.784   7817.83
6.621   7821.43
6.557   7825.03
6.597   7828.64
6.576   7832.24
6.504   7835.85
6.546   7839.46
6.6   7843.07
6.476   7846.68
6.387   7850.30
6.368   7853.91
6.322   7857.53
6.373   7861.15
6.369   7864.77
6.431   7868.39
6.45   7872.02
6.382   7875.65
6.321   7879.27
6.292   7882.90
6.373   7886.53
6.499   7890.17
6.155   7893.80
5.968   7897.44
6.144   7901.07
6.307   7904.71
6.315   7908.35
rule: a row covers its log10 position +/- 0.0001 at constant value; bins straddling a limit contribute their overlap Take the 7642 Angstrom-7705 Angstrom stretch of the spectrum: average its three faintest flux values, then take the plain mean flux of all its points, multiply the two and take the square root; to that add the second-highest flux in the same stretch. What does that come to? 13.0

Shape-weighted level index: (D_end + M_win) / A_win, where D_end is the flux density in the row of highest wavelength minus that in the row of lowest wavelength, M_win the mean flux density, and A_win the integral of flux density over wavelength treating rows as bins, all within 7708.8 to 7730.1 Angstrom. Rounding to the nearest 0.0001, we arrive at 0.0460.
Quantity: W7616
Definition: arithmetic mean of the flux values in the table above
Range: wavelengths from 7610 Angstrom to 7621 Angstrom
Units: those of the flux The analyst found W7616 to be 6.67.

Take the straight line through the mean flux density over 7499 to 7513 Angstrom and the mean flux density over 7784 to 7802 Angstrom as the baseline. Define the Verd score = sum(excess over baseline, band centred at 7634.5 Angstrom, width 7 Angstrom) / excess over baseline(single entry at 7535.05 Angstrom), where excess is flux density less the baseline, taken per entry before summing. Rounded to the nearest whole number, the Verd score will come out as 1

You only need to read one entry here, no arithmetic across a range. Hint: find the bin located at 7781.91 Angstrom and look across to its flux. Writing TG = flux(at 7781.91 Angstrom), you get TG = 6.552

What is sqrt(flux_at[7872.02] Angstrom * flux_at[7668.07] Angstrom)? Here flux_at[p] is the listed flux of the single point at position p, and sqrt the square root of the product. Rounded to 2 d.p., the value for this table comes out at 6.36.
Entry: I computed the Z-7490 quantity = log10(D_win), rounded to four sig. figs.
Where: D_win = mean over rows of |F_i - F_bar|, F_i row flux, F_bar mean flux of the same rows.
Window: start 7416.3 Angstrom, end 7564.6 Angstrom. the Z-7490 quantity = -1.176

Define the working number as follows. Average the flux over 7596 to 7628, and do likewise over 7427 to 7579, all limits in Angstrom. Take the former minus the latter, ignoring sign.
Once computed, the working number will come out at 0.22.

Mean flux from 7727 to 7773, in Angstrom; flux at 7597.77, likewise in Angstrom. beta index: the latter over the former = 1.05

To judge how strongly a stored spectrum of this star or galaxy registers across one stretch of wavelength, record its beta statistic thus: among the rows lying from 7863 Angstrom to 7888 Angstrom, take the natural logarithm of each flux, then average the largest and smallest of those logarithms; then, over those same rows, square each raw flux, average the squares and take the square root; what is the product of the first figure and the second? 11.8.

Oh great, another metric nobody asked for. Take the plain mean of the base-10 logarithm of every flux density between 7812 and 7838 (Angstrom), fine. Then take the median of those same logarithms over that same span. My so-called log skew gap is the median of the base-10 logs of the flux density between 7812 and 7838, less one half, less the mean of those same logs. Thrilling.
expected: -0.501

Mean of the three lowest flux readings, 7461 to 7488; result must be 6.83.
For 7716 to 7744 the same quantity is 6.33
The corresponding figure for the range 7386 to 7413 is 6.82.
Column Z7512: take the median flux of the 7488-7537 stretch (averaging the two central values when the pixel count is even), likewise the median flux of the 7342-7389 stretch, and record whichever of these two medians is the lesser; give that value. 6.94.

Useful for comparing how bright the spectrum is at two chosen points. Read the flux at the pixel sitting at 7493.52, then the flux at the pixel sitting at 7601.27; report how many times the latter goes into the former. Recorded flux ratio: 1.00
